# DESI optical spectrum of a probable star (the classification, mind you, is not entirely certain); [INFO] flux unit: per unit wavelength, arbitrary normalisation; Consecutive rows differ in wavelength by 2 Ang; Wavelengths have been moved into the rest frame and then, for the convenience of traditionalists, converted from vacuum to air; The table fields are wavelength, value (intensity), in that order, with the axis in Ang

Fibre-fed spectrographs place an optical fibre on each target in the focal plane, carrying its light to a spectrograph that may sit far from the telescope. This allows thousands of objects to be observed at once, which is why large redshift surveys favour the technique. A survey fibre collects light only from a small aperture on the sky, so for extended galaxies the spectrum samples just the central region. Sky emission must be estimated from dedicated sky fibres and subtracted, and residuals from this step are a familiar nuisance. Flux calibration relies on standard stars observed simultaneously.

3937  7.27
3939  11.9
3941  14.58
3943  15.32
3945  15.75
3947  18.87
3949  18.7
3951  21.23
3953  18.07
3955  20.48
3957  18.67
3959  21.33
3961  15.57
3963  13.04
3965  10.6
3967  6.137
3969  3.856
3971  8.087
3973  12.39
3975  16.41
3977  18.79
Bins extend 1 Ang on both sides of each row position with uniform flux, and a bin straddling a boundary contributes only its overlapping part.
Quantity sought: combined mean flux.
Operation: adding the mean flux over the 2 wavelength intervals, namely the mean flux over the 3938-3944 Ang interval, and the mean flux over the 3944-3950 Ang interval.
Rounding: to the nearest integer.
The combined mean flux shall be 32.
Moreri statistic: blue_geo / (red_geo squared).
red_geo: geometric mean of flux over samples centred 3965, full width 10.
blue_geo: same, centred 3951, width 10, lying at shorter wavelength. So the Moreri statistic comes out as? 0.255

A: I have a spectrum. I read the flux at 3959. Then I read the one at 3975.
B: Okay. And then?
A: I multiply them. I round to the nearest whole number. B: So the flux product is 350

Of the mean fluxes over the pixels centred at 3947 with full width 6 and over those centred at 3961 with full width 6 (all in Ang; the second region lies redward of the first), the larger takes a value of 17.8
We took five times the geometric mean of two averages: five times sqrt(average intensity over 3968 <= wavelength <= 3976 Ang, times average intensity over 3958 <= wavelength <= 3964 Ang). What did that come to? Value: 65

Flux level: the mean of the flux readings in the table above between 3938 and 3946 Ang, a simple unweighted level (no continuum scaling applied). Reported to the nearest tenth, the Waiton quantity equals 14.4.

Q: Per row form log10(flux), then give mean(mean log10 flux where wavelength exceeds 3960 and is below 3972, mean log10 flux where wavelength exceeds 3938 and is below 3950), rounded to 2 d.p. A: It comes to 1.07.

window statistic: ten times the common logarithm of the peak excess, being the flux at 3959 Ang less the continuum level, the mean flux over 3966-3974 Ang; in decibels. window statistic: 11.4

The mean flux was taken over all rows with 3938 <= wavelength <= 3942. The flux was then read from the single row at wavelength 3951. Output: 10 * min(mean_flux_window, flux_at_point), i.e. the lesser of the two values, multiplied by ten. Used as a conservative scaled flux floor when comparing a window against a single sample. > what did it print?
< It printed 132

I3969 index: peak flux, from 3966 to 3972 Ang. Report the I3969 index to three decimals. 8.087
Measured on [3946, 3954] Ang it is 21.230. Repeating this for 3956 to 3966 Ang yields 21.330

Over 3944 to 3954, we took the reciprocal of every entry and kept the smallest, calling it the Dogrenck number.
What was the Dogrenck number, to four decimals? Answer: 0.0471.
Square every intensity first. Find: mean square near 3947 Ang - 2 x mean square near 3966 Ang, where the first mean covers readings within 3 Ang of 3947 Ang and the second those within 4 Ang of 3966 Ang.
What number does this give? 150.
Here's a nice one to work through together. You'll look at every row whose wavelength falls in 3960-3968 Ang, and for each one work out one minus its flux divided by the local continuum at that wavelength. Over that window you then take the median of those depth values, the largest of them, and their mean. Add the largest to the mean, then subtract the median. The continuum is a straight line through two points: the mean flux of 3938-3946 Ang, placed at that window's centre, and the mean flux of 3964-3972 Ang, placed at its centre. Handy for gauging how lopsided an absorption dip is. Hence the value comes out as 0.3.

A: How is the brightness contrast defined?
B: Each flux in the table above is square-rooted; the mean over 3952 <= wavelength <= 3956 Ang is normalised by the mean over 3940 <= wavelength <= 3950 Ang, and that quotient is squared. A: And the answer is 1.2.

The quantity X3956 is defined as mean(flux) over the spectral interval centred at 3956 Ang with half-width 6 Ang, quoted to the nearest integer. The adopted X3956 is 19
